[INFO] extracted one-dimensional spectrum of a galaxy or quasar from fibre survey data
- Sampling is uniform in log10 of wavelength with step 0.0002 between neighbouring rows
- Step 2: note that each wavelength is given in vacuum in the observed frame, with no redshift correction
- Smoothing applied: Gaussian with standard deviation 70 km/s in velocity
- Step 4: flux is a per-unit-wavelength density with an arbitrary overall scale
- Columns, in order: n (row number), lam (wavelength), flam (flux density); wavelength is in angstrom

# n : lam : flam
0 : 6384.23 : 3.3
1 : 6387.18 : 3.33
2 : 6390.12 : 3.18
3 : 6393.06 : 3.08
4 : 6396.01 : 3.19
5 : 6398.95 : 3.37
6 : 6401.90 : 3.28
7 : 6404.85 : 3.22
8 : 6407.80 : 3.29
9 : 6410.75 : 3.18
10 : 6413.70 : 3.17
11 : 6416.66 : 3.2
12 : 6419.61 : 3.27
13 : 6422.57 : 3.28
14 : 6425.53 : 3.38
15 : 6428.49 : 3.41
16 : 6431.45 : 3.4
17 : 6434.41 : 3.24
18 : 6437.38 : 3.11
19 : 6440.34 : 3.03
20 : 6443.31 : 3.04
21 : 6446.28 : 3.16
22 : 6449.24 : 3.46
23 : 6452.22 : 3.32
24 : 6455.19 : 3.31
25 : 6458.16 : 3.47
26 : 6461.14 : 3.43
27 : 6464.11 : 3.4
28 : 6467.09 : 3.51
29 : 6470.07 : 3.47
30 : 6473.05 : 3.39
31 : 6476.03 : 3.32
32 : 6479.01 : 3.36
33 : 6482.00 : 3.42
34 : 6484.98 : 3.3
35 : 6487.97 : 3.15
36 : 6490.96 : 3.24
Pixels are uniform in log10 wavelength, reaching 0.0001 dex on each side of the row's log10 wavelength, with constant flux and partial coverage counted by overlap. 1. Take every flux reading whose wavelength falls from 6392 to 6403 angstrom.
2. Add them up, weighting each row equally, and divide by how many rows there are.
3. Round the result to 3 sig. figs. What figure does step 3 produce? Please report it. 3.23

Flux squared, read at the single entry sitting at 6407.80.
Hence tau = 10.8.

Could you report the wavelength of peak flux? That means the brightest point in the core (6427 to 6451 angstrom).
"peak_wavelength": 6449.24 angstrom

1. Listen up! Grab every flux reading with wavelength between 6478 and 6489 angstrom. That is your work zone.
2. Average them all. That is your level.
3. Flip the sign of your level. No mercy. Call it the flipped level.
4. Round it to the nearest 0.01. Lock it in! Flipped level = -3.31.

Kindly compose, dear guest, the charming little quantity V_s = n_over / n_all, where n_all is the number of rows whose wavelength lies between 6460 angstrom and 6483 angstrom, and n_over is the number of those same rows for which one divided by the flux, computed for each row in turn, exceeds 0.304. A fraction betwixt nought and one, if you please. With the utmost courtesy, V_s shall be 0.0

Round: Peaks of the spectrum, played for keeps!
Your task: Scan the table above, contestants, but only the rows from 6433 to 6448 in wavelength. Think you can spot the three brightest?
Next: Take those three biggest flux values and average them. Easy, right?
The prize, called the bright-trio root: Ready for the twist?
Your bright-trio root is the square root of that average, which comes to 1.78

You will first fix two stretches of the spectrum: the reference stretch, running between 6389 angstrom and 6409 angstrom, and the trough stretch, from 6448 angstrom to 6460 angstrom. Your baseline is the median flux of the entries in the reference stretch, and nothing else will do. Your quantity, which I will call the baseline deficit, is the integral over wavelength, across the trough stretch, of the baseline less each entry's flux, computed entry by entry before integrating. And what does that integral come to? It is -2.0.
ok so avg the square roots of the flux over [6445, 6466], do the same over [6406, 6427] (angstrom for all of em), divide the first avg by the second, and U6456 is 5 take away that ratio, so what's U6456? 3.98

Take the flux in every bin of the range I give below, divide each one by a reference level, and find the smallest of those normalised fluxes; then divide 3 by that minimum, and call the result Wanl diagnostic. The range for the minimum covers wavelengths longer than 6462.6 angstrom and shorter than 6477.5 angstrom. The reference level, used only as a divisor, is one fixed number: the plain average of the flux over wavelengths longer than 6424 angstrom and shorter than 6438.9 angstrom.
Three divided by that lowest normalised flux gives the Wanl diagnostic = 2.99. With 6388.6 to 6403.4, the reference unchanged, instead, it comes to 3.22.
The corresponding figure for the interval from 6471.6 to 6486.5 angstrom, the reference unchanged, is 3.01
